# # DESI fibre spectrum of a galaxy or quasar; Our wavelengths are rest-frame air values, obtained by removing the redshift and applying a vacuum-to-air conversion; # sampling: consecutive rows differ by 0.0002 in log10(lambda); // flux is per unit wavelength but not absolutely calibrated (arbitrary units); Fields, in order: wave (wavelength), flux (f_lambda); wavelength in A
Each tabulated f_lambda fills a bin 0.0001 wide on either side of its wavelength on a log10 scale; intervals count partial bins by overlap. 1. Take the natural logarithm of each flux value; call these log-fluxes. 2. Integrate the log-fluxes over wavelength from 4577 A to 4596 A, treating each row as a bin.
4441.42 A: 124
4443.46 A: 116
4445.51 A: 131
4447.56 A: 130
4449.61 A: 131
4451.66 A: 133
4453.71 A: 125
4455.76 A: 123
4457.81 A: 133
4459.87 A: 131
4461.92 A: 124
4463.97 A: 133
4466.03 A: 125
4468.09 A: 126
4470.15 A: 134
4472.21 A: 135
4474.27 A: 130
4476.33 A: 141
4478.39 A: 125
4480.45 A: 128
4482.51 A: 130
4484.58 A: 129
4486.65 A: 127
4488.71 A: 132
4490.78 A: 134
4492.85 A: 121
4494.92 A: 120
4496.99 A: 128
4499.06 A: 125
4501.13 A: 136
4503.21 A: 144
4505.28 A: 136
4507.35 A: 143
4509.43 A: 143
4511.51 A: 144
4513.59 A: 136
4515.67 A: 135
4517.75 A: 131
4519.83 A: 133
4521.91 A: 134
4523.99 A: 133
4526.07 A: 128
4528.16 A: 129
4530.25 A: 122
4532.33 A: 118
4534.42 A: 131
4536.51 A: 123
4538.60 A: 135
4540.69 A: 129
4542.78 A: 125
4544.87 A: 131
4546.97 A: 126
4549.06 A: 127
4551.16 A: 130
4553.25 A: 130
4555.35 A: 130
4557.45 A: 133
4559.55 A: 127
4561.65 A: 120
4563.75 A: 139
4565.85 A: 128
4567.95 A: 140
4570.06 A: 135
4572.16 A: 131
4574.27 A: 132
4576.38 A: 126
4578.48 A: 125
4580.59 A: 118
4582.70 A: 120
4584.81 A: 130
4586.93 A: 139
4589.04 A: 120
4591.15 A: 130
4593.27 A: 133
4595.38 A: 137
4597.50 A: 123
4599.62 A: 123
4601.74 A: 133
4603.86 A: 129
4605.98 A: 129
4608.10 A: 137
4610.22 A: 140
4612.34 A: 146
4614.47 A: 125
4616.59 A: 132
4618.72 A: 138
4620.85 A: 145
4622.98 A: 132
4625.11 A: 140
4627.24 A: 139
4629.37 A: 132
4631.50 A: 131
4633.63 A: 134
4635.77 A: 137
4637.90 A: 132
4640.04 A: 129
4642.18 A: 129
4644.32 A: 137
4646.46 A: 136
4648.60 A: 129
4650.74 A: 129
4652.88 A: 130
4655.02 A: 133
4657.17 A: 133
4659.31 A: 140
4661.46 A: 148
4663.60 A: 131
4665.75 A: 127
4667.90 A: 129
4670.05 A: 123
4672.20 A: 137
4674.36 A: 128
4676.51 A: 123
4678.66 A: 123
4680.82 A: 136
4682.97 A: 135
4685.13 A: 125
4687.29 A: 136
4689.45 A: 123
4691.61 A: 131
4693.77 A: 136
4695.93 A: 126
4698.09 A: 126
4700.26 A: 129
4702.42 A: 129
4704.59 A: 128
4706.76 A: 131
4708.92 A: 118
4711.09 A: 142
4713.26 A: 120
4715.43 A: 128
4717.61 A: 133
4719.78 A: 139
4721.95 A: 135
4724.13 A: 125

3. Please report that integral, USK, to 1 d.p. 92.2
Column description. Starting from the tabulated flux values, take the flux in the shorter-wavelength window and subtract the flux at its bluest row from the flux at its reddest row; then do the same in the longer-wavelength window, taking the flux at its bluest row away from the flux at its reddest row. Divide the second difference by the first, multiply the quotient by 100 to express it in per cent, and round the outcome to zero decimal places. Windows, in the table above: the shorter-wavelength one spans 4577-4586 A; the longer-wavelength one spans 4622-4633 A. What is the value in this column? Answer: -20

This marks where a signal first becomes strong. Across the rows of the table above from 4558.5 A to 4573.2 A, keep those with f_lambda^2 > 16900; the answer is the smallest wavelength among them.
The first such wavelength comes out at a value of 4563.75 A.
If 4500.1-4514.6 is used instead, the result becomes 4501.13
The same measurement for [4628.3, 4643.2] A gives 4629.37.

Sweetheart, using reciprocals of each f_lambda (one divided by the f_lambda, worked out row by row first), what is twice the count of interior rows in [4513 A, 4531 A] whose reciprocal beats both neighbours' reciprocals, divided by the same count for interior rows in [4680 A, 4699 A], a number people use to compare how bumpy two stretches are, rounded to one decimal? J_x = 2.0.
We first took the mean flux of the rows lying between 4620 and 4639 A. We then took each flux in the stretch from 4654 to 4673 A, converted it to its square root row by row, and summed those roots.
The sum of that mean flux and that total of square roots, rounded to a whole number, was 240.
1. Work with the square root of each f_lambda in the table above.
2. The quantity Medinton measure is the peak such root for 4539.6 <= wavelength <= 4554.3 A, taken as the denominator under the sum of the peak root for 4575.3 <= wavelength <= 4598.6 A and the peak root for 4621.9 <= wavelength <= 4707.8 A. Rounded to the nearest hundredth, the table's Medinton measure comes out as 2.09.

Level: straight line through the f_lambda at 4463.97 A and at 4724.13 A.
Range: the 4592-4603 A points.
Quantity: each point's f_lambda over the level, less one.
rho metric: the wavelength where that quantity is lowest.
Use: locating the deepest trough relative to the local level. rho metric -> 4597.50 A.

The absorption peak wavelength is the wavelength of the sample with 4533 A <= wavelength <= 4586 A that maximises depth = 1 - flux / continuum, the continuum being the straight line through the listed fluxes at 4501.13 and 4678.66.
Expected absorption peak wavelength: 4580.59 A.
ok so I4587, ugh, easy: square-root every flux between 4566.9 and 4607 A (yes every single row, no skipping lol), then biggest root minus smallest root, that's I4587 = 0.97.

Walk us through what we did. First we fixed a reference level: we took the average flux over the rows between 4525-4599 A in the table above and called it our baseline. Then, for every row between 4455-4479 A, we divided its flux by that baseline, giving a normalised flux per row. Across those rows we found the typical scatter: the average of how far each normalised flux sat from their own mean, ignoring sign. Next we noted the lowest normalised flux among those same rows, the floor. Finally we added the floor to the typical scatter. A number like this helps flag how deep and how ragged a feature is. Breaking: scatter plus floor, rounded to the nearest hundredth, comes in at 0.99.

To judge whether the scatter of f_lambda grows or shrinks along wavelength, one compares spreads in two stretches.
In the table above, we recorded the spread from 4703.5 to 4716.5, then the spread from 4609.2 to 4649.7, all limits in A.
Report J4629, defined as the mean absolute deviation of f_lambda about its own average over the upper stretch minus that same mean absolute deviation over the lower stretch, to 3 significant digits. 1.26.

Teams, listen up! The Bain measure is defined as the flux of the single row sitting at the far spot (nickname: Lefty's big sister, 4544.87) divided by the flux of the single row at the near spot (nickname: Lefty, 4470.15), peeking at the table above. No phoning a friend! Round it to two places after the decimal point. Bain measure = 0.98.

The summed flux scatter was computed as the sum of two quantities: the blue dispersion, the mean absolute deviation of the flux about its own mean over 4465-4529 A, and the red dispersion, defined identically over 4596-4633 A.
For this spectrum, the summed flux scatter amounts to 10.9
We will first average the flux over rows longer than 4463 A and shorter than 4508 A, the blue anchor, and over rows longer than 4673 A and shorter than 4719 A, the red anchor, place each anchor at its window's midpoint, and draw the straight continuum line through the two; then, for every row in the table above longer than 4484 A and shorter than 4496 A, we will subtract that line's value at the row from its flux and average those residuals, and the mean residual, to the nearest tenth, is -3.8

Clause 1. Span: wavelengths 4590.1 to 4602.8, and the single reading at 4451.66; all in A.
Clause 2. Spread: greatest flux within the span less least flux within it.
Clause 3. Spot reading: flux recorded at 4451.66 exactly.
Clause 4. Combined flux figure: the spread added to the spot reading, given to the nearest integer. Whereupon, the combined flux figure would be 147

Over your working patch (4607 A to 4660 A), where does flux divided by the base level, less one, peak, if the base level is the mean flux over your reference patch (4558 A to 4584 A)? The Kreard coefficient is 4612.34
